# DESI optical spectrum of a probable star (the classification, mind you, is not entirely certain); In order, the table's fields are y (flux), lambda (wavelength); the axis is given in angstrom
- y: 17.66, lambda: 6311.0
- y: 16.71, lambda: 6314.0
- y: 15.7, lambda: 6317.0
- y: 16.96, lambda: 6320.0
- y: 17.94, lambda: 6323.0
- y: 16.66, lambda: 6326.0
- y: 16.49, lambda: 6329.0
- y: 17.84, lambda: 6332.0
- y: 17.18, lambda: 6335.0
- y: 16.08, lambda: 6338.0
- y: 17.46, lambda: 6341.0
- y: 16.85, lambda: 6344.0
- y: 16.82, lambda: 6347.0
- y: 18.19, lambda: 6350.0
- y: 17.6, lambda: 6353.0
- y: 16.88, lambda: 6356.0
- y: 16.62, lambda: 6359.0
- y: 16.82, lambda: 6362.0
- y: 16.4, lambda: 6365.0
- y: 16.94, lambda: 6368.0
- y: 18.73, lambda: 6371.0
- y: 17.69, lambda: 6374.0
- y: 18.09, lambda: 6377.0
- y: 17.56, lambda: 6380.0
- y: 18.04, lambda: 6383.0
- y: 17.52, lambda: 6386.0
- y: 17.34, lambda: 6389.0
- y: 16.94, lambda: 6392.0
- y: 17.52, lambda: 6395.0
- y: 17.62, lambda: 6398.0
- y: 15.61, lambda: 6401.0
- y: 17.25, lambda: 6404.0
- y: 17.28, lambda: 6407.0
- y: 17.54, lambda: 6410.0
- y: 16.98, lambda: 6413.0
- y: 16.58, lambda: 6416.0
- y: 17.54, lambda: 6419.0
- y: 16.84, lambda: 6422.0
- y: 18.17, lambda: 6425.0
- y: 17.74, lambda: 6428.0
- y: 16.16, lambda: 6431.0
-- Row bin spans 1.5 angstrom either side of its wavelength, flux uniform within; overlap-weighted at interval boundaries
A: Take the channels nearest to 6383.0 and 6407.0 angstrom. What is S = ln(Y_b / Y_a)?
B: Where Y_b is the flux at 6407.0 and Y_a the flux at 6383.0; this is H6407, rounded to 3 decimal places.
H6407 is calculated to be -0.043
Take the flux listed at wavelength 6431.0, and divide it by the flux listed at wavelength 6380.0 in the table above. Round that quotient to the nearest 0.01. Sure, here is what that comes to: 0.92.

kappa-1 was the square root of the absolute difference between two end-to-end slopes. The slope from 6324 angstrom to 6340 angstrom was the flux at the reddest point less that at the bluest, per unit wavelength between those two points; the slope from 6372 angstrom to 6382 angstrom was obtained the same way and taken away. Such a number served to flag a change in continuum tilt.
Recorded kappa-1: 0.16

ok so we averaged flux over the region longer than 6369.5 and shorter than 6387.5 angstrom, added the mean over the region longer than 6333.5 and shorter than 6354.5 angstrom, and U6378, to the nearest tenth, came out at 35.1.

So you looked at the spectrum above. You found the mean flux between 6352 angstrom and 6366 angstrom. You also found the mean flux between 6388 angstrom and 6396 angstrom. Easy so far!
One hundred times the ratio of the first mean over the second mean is 98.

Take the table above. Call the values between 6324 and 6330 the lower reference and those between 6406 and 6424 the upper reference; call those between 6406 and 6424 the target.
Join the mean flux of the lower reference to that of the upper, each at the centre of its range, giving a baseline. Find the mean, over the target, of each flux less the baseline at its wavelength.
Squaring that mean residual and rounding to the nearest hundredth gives 0.00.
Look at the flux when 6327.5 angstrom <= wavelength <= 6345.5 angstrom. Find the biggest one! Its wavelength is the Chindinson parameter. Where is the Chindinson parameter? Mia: 6332.0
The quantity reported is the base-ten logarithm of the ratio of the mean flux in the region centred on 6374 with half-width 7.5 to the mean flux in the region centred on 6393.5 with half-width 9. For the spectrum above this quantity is 0.0177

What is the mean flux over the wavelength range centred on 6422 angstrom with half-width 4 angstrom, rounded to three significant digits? 17.5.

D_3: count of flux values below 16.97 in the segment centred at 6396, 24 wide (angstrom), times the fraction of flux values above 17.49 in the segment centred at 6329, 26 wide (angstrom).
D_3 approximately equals 0.44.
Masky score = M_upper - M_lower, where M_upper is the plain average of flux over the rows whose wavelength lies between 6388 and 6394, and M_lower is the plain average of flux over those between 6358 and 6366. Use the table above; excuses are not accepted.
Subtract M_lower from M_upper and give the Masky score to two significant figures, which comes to 0.53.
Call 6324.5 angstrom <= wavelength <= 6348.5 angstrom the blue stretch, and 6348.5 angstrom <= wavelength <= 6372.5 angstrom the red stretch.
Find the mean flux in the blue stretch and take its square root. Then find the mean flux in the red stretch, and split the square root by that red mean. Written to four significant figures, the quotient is 0.2382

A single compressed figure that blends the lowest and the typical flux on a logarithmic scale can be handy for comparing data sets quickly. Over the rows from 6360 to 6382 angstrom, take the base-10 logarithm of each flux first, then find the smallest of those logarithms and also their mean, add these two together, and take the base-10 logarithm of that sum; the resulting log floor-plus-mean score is 0.390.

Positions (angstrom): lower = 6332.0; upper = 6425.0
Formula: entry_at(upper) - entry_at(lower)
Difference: 0.3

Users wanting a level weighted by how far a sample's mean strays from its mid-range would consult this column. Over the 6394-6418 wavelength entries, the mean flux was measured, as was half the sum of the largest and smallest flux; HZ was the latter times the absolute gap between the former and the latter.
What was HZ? 7.2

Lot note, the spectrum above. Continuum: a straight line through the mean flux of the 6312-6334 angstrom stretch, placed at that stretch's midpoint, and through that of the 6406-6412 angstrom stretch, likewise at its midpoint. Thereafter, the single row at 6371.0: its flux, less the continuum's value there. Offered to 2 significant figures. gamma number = 1.5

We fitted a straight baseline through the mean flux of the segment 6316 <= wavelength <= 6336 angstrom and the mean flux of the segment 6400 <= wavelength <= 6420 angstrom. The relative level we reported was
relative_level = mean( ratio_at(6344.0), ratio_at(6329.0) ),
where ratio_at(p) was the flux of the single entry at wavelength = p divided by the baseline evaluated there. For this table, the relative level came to 0.98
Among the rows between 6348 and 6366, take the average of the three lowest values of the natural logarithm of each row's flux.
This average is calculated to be 2.81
